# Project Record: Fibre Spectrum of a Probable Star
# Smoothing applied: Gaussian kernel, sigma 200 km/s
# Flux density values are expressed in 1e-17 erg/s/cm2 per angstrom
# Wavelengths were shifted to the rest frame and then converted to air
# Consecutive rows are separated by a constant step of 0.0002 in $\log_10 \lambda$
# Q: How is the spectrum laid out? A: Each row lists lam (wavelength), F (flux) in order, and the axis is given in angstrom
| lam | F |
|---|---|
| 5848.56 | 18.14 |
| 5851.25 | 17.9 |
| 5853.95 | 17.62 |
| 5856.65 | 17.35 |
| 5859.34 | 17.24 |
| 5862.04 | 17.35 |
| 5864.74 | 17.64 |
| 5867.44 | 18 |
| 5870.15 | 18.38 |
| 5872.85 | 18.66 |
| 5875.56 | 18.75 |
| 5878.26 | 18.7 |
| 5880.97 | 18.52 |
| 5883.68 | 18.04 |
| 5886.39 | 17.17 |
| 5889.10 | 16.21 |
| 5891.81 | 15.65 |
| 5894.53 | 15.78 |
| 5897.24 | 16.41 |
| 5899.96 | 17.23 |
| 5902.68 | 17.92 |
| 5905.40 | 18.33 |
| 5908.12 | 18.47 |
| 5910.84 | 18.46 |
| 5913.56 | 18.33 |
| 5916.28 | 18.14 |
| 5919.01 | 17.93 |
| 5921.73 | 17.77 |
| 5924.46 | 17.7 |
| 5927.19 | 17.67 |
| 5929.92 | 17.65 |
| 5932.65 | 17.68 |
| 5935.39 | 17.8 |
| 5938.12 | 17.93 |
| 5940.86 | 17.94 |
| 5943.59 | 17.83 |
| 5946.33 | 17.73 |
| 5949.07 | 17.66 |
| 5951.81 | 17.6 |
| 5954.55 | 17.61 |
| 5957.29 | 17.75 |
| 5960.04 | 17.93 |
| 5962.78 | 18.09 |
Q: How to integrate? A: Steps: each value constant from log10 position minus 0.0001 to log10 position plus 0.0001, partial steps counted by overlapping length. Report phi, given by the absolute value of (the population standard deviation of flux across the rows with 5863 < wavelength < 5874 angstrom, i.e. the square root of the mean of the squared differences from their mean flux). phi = 0.39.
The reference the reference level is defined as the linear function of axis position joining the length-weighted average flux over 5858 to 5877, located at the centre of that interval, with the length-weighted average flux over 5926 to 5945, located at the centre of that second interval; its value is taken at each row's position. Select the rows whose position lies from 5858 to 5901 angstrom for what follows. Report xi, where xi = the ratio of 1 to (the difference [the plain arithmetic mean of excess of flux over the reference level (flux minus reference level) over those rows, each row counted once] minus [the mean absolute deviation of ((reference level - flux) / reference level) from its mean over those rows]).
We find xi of -2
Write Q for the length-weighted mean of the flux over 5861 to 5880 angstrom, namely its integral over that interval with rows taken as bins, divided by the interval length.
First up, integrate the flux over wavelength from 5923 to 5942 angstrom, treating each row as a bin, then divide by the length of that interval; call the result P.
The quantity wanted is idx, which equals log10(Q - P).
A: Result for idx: -0.32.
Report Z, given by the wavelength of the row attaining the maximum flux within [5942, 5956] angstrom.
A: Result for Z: 5943.59 angstrom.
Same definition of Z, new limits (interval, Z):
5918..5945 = 5940.86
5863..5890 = 5875.56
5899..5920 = 5908.12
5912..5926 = 5913.56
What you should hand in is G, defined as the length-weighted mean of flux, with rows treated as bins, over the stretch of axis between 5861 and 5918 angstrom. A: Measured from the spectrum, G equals 17.7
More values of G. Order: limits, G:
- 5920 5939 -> 17.7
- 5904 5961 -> 17.9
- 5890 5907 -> 16.9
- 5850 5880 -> 18.0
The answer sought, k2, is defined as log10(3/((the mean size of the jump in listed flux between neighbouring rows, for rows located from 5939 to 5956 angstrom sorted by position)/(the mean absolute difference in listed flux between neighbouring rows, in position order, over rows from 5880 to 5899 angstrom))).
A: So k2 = 1.4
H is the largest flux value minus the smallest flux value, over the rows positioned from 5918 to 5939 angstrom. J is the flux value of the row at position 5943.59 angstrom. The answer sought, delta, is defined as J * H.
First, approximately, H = 0.3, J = 17.83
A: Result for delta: 5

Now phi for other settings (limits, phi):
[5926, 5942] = 0.12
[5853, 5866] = 0.16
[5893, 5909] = 0.99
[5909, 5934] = 0.29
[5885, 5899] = 0.54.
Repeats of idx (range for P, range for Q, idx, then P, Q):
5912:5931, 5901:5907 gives -0.74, 17.9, 18.1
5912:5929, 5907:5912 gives -0.27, 17.9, 18.5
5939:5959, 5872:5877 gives -0.01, 17.7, 18.7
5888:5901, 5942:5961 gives 0.18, 16.2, 17.7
